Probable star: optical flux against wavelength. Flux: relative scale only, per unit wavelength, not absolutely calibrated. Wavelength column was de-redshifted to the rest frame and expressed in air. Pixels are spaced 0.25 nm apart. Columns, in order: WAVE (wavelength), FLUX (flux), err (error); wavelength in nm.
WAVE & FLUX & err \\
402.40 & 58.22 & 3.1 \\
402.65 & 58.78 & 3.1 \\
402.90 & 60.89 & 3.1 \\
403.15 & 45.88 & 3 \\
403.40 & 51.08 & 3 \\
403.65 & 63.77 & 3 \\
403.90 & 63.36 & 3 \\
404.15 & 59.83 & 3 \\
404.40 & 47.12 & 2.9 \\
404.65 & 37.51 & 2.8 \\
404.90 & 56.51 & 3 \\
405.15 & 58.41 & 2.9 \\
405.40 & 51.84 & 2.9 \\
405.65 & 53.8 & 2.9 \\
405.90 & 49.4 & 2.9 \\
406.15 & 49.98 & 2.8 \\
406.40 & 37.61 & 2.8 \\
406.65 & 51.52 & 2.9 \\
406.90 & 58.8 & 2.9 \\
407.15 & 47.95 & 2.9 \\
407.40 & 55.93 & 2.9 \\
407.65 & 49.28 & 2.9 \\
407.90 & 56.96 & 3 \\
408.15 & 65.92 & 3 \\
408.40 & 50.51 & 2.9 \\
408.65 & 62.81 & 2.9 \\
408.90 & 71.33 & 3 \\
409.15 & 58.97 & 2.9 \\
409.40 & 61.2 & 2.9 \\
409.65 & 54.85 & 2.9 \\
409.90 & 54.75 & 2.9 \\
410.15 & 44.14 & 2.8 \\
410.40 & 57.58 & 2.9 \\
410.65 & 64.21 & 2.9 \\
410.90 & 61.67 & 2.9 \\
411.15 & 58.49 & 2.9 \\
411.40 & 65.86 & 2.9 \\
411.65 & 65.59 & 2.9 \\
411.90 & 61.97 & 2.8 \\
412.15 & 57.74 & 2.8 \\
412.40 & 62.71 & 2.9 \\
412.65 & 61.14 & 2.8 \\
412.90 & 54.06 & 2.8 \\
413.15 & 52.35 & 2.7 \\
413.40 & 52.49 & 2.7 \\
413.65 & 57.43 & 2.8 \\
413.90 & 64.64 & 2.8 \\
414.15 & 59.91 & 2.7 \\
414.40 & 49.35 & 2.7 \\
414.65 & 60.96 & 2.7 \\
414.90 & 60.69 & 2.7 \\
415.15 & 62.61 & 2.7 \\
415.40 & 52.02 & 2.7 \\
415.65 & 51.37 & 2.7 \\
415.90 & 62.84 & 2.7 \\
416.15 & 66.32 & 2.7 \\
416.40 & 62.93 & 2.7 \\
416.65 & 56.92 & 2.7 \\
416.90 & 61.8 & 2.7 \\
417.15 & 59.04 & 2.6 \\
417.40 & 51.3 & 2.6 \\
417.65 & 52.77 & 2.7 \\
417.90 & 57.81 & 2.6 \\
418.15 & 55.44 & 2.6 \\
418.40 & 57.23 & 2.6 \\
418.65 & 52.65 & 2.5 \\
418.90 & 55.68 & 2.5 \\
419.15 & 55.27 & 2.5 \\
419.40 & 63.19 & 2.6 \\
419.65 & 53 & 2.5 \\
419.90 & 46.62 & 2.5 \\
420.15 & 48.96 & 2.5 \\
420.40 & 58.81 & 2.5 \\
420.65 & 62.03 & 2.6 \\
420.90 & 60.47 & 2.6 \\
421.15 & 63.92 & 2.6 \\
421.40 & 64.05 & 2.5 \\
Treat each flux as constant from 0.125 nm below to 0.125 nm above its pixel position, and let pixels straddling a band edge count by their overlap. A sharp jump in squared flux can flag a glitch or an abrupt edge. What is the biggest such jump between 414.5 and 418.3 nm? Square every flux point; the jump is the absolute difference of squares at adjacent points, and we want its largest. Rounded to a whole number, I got 1310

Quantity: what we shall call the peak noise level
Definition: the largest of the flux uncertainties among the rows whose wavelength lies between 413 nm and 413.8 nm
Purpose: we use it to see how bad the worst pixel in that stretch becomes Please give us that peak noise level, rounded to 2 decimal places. 2.80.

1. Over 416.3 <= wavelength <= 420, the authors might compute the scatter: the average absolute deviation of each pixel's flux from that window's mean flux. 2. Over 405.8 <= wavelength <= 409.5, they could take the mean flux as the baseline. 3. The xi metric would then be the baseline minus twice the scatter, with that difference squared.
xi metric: 2327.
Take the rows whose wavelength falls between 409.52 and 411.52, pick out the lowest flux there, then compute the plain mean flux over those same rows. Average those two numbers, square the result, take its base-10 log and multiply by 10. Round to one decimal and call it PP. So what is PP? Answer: 34.1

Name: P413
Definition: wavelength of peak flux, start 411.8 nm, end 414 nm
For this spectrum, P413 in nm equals 413.90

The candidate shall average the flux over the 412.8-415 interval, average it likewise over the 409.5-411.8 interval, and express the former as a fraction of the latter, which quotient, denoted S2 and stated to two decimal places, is 0.97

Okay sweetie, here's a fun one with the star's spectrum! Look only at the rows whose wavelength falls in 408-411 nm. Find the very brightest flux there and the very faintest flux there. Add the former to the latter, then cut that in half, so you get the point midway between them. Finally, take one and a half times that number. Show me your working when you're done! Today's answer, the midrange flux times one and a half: 86.6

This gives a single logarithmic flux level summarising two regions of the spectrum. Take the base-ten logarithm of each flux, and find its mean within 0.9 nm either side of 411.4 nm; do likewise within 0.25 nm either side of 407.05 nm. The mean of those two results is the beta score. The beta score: 1.76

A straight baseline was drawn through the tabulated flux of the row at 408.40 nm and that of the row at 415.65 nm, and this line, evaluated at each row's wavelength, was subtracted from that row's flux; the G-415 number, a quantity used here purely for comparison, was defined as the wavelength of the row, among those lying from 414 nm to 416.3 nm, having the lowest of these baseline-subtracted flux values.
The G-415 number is 414.40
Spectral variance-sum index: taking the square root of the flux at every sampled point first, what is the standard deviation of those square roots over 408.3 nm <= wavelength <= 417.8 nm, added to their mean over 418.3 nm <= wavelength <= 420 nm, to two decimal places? 7.77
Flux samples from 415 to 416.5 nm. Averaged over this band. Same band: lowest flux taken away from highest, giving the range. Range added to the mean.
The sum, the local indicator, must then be 75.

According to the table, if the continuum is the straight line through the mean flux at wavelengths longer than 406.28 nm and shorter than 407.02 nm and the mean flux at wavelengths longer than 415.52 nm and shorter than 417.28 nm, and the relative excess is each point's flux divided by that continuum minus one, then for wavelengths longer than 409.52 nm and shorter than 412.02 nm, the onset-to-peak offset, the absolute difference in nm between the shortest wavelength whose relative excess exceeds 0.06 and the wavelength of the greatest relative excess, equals 1.00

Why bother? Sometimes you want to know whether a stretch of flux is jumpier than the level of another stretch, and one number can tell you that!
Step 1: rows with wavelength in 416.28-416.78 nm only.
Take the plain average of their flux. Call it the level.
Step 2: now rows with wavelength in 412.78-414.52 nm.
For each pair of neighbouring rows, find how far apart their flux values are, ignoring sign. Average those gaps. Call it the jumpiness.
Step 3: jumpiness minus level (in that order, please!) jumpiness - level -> -55.0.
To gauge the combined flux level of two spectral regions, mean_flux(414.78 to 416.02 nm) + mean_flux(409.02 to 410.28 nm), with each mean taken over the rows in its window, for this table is 113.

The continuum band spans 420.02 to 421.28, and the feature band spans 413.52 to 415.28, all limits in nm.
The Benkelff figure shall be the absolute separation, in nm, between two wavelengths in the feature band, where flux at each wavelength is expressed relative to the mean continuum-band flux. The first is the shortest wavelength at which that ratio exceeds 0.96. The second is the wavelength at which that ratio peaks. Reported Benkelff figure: 0.25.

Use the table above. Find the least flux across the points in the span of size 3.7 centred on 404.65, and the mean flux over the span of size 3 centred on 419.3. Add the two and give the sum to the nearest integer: 93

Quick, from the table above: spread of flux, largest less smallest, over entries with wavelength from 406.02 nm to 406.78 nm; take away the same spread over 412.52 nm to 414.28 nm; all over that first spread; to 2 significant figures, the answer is 0.12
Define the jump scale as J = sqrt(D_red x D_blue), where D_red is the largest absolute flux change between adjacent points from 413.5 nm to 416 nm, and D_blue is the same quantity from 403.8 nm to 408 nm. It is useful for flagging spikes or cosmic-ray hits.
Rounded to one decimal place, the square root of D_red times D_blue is 14.9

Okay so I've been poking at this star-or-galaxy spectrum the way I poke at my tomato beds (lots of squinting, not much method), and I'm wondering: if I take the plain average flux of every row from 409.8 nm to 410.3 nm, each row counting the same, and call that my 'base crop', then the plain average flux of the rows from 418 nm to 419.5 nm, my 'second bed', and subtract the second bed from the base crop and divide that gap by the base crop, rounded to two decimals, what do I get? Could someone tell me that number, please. -0.14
